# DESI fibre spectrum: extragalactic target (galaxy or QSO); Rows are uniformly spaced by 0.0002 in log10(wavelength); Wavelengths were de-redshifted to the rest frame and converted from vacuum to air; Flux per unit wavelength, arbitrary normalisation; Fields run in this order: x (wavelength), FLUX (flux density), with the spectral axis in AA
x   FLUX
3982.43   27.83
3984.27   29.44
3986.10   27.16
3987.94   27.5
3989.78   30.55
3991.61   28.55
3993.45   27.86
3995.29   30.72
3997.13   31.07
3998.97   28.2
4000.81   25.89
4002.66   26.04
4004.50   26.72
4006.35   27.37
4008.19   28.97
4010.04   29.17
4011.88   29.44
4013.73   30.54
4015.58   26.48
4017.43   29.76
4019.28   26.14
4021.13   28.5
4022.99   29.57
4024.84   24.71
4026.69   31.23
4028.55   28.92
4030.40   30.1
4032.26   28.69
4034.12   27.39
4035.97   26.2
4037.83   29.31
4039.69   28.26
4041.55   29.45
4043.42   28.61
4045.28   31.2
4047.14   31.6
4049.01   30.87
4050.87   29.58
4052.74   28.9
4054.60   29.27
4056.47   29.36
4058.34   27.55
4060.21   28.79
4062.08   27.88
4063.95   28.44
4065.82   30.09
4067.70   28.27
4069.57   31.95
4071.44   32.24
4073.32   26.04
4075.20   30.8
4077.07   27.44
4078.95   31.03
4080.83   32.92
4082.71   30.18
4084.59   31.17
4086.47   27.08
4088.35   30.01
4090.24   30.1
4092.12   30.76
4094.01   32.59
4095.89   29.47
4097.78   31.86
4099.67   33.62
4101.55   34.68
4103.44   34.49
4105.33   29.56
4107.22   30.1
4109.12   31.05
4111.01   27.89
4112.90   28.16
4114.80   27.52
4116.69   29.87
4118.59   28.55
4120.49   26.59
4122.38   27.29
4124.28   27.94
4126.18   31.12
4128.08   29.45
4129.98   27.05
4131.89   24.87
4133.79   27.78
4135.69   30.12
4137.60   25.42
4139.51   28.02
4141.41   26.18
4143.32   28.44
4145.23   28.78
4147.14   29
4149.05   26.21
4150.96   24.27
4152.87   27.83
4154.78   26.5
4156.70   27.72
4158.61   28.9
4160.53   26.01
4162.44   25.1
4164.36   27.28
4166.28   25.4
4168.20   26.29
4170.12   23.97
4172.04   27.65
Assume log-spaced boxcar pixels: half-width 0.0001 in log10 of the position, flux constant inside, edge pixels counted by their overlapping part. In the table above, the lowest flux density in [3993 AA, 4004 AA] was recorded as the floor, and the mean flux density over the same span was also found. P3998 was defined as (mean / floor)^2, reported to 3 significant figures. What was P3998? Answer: 1.19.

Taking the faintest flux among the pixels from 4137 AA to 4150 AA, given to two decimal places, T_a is 25.42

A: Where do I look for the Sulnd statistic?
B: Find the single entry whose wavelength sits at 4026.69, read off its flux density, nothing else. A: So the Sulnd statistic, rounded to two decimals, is 31.23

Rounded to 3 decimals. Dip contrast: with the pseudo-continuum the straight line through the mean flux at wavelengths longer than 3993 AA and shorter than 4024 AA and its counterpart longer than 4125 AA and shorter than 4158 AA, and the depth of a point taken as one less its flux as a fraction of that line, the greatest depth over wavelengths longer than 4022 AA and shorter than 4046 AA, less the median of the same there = 0.150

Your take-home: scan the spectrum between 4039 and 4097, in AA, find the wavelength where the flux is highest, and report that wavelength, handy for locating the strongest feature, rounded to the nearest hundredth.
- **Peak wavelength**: 4080.83 AA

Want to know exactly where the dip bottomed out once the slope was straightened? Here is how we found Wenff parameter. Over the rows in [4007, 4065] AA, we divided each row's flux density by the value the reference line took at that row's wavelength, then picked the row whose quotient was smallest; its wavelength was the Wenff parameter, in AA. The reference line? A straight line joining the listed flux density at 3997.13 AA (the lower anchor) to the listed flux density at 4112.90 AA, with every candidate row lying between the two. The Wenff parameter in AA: 4024.84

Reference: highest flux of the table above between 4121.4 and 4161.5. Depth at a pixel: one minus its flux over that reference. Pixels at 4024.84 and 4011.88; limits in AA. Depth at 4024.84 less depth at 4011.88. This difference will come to 0.15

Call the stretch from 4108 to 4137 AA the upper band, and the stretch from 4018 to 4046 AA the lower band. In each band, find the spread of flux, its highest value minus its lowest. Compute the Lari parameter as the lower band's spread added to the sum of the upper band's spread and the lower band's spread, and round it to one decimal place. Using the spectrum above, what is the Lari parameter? 19.3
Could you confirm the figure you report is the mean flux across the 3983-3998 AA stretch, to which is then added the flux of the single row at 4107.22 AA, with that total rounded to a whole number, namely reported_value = 59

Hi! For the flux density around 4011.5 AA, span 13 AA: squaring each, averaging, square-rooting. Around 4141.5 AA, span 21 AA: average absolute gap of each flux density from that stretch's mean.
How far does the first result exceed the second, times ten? 272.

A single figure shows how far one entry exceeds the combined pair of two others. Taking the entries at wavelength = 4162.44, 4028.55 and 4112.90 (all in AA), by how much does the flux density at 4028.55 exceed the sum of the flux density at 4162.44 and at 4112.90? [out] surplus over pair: -24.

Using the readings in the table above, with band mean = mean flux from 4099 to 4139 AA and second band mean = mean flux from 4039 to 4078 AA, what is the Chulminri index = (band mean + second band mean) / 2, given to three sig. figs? 29.3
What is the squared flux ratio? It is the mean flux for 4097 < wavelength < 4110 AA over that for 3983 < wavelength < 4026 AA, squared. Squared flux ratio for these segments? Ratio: 1.30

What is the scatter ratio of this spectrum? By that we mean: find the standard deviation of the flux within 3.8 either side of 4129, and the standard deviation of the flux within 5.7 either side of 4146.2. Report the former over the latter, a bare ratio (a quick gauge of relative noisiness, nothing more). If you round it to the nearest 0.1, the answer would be 1.4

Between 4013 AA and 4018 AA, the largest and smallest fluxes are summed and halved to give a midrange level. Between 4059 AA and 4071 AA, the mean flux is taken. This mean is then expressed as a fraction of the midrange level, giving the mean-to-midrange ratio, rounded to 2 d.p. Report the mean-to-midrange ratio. 1.03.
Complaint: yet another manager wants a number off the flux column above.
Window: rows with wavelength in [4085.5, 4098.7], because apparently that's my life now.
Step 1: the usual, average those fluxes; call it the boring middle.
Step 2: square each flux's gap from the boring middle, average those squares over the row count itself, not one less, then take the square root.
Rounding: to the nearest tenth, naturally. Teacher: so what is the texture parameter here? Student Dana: 1.7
